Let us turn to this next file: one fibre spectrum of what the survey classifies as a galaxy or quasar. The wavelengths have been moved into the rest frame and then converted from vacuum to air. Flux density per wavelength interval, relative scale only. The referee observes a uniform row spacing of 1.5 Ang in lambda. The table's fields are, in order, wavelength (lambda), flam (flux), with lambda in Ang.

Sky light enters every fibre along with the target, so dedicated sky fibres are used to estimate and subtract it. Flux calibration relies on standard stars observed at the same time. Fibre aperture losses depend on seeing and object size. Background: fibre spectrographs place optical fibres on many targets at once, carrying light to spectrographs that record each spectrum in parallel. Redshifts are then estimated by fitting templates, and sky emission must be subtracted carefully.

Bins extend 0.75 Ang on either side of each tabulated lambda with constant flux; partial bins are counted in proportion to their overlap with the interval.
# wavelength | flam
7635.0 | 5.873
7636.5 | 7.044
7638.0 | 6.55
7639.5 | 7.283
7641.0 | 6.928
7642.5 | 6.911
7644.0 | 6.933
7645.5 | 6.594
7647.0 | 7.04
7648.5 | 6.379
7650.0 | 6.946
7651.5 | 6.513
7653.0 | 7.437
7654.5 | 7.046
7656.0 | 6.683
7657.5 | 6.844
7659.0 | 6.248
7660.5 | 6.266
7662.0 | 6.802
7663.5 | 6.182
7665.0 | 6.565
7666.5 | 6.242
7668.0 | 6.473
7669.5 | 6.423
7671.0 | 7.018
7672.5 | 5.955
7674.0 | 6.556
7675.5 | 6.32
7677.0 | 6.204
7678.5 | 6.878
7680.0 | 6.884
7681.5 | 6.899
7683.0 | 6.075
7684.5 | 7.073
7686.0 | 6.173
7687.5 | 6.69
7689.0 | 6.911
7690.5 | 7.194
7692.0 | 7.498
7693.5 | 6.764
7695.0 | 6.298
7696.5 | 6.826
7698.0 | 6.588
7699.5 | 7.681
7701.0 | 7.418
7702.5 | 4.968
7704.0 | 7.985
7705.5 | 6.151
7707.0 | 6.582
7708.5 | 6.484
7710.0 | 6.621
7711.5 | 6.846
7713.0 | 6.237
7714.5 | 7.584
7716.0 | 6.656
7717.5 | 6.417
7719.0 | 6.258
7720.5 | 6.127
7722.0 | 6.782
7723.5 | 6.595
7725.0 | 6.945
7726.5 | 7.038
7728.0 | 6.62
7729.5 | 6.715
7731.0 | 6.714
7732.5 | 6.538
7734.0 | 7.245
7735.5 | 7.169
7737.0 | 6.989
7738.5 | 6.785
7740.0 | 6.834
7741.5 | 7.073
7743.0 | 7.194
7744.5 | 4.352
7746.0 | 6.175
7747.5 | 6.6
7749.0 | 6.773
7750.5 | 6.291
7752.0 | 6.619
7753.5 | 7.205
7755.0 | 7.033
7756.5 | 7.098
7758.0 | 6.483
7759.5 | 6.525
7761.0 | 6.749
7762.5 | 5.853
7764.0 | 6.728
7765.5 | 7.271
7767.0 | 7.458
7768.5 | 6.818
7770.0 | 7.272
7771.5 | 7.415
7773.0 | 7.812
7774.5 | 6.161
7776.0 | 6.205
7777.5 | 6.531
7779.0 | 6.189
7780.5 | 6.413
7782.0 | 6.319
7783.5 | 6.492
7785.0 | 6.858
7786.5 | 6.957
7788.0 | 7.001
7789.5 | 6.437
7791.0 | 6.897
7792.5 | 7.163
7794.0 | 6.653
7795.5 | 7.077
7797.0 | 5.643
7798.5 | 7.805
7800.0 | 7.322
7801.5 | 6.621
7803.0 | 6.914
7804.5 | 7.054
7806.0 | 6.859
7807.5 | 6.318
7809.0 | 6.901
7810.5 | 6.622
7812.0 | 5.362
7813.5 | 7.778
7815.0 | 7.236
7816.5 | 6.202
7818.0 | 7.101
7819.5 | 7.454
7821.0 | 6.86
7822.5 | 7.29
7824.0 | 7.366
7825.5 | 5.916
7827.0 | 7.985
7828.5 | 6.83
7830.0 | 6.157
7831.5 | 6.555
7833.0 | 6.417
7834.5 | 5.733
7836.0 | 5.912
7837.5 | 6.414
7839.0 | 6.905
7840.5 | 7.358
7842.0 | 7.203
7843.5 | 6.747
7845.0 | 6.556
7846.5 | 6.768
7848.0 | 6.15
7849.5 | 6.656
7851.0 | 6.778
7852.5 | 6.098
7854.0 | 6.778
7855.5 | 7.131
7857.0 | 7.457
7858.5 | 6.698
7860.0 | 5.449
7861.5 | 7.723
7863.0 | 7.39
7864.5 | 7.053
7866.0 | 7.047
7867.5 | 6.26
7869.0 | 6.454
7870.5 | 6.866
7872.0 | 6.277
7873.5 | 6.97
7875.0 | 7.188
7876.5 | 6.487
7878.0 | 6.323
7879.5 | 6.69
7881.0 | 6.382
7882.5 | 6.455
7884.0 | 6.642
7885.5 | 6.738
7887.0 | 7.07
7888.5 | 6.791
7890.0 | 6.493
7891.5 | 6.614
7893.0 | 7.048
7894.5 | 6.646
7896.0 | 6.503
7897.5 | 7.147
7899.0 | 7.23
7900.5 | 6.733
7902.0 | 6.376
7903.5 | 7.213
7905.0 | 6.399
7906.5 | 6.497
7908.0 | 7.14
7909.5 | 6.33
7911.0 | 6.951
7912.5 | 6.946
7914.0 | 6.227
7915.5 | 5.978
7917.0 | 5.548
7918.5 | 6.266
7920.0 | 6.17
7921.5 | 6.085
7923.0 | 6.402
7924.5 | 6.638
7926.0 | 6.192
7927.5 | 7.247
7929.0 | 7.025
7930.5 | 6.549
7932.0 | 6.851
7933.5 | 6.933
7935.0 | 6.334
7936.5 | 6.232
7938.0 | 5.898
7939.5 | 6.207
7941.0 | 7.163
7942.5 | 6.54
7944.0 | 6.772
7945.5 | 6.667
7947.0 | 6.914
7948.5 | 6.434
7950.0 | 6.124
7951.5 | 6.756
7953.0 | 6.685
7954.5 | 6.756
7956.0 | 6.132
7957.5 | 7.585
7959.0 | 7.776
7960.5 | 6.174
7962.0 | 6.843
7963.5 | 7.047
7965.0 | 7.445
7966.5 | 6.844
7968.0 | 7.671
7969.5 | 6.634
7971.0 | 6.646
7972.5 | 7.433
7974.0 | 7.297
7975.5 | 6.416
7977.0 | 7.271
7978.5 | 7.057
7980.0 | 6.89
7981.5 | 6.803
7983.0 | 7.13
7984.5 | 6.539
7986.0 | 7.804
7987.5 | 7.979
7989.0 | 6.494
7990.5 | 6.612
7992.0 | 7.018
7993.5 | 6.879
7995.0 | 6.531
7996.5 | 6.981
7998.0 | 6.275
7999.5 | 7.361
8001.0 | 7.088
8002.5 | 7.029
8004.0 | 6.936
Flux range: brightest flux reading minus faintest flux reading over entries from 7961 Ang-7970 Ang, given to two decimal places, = 1.04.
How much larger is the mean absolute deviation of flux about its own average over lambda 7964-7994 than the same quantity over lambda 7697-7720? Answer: -0.17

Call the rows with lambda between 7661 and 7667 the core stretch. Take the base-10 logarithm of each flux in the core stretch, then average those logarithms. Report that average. 0.809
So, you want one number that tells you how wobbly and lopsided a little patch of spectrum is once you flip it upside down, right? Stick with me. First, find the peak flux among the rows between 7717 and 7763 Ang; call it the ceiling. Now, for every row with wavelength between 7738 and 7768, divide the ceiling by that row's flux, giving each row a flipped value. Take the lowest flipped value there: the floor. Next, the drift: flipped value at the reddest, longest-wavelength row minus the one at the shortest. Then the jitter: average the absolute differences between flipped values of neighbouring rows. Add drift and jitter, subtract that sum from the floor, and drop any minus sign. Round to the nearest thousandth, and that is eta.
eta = 0.955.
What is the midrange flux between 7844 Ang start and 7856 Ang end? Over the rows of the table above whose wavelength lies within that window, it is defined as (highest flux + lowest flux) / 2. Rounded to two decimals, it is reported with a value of 6.61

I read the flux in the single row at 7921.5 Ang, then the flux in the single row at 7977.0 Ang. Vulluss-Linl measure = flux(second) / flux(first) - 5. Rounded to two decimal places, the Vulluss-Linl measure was -3.81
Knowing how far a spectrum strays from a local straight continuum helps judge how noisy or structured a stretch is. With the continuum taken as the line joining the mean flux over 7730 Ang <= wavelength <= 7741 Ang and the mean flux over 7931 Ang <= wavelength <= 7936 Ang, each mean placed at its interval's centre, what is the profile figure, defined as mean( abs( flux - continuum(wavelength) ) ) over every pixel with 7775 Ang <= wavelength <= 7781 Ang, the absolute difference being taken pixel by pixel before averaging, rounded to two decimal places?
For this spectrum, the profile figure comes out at 0.52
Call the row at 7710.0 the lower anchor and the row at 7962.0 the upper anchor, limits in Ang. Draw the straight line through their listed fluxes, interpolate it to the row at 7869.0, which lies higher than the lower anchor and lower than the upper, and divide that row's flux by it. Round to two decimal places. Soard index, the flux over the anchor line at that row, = 0.95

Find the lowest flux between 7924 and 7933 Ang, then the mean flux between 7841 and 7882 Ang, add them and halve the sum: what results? 6.46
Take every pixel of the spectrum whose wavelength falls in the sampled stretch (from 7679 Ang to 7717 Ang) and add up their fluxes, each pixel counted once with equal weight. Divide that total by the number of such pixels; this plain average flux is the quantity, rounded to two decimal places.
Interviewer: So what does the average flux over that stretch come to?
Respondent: 6.76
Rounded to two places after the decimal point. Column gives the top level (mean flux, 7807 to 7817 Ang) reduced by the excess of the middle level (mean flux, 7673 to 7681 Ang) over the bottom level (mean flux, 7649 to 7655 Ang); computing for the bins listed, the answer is 7.05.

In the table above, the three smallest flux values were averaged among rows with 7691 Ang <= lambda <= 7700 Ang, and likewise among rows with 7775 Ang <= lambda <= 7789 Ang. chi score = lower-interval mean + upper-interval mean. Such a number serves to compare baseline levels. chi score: 12.8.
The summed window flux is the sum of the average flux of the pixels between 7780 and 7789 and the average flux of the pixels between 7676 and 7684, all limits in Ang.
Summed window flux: 13.3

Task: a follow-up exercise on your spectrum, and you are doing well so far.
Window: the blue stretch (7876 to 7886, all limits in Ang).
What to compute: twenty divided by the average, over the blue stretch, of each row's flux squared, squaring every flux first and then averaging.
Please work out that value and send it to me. 0.469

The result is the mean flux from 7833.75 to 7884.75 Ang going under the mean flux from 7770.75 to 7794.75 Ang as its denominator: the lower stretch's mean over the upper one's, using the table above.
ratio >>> 1.01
